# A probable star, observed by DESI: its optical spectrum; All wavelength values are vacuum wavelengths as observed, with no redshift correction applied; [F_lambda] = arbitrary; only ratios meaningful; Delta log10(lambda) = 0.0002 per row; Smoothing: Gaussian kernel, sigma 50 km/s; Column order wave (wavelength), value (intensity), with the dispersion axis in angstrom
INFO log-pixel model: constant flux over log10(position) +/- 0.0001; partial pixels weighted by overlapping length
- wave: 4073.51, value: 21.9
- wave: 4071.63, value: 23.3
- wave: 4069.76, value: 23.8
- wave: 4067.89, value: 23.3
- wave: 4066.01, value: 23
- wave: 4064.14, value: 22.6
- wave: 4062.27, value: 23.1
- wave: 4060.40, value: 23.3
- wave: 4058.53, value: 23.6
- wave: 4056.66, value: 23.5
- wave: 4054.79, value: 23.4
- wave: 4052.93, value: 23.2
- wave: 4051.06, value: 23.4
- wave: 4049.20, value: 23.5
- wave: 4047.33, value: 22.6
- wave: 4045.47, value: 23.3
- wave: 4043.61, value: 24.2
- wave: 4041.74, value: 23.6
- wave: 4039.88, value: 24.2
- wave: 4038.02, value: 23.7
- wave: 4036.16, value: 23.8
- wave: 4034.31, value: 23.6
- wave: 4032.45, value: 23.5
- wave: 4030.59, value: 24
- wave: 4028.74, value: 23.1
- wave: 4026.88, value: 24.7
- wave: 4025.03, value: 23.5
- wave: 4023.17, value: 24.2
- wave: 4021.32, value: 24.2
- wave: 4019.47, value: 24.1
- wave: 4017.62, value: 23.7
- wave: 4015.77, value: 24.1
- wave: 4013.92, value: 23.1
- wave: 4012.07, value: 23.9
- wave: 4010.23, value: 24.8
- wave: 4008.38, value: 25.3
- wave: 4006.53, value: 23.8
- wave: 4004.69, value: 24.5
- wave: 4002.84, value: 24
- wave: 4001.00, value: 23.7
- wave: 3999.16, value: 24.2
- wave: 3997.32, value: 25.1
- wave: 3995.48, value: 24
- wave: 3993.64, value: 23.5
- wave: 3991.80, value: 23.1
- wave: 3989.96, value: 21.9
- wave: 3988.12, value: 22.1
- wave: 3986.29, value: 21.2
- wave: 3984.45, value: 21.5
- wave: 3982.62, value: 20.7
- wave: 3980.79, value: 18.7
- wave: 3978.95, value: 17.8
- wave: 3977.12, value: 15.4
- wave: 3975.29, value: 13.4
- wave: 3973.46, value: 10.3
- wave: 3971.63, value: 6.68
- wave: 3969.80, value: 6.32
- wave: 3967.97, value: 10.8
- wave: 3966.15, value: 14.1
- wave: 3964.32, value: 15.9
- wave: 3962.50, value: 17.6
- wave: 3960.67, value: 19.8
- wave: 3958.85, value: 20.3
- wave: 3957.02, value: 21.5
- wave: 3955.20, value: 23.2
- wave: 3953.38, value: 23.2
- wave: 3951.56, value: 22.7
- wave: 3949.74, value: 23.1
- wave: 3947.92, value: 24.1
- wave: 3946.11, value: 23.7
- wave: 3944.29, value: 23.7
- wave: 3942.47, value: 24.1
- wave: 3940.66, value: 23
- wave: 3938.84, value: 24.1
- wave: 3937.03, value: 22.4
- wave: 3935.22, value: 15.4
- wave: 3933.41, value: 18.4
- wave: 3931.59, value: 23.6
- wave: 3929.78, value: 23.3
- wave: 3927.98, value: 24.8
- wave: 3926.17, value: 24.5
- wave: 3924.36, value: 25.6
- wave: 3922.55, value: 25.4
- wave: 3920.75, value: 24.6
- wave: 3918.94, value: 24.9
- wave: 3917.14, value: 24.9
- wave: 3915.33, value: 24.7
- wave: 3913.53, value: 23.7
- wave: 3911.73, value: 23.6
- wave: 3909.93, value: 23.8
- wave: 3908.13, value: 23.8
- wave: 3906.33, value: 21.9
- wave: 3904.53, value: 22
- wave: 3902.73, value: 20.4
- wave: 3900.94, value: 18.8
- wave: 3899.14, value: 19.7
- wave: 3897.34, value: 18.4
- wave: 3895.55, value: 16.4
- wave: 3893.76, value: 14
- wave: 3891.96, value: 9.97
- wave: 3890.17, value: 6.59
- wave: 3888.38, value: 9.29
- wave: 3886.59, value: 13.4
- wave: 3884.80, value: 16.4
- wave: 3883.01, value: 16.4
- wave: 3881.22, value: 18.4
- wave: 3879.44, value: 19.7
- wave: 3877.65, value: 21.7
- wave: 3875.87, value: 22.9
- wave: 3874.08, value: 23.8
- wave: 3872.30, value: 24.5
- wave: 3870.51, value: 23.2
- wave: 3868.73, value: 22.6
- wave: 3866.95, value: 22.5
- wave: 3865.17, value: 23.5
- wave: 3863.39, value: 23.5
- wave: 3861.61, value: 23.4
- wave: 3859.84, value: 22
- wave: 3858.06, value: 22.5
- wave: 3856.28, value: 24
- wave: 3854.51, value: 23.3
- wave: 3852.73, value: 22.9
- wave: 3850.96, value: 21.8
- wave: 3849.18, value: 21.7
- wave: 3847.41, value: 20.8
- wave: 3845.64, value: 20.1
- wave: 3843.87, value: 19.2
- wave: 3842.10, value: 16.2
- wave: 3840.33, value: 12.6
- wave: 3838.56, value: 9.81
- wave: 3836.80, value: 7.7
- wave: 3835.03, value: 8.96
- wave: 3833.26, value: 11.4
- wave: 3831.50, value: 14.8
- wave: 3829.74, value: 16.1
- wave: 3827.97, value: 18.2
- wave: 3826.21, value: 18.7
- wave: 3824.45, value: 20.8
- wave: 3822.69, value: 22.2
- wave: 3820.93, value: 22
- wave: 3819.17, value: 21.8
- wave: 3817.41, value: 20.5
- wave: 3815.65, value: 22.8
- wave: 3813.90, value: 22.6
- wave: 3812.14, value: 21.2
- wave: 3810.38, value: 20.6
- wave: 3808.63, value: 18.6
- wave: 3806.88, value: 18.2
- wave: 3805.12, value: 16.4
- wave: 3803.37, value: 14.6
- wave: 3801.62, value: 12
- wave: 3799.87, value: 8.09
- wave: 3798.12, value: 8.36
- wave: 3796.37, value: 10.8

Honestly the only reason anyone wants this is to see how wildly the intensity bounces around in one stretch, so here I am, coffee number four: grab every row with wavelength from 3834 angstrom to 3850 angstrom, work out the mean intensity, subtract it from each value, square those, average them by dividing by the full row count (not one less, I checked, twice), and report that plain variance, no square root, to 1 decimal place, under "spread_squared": 27.3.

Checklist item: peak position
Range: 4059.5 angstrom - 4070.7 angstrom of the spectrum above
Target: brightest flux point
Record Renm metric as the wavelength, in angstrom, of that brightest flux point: 4069.76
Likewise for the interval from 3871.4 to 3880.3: 3872.30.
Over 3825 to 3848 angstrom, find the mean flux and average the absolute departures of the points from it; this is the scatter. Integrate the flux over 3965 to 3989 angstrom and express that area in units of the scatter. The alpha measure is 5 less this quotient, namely -92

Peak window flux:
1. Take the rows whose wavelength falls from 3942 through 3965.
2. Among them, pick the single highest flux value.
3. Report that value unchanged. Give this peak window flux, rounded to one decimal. 24.1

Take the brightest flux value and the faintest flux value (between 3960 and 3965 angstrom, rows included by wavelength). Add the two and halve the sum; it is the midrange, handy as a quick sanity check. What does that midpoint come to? 18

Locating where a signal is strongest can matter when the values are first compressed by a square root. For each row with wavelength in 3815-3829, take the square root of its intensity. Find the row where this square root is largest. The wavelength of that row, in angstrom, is 3815.65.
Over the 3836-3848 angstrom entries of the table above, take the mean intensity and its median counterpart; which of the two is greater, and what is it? 16.2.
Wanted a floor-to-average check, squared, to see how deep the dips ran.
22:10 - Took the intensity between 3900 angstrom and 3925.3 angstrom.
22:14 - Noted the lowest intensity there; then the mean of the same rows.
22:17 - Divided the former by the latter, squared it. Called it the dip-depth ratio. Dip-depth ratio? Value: 0.6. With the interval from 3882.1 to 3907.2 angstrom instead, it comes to 0.2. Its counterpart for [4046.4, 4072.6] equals 0.9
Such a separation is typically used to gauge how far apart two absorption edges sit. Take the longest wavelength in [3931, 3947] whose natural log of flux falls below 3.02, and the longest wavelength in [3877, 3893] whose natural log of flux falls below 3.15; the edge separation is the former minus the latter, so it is 43.3 angstrom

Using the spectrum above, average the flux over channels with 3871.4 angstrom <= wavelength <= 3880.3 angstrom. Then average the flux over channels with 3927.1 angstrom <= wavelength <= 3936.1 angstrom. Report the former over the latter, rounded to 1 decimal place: 1.1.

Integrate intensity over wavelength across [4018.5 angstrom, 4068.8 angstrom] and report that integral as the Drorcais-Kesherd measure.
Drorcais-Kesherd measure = 1185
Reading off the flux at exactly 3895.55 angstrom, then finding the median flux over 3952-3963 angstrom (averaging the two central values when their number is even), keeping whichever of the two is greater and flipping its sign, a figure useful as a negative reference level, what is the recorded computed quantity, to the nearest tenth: -20.9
